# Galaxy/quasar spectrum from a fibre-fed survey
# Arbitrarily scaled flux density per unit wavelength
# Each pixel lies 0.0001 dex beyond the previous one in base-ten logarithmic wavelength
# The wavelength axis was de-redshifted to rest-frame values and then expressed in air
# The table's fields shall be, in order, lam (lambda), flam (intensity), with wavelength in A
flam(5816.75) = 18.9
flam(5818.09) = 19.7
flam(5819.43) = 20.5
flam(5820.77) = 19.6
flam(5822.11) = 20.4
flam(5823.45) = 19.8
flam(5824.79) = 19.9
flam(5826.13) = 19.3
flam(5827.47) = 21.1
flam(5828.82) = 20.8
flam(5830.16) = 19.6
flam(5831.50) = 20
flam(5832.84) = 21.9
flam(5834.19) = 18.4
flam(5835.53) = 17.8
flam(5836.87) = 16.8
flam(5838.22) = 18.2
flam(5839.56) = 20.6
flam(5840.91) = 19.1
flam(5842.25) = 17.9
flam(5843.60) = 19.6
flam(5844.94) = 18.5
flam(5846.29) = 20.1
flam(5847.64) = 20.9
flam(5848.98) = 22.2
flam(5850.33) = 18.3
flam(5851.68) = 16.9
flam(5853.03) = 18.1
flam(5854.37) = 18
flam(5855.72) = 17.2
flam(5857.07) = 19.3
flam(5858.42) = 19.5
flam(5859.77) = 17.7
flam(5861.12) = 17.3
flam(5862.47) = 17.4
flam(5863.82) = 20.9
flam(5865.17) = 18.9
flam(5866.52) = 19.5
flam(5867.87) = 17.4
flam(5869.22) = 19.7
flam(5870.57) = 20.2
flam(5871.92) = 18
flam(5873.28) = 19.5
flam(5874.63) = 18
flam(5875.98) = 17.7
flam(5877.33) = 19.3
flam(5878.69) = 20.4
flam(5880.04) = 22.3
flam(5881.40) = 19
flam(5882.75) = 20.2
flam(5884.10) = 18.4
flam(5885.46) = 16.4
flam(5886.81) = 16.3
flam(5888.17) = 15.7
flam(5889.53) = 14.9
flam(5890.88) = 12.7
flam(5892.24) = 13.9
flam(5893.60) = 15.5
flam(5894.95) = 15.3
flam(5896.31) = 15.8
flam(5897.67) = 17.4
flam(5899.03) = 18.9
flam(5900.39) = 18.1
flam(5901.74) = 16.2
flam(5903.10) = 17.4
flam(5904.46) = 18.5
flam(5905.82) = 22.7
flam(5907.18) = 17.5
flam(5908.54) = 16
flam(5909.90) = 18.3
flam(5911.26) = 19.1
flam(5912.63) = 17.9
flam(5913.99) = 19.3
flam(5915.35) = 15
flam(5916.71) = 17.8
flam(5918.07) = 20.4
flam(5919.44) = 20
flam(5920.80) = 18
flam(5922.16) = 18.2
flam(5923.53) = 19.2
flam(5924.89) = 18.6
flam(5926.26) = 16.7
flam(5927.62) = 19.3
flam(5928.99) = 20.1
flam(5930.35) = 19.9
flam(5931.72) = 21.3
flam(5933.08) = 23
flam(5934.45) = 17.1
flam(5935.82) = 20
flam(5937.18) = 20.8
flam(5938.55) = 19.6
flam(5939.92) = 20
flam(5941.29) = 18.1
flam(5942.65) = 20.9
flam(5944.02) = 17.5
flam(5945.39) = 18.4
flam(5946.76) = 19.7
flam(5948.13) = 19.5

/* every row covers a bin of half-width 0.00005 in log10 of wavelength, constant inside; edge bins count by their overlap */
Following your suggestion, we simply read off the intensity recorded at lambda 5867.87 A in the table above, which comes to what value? 17.4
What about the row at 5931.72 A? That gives 21.3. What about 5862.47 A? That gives 17.4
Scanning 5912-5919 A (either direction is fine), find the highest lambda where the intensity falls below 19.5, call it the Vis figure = 5916.71 A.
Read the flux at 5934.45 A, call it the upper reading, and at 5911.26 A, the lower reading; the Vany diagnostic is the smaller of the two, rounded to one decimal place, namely 17.1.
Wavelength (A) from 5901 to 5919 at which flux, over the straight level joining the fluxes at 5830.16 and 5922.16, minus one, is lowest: 5915.35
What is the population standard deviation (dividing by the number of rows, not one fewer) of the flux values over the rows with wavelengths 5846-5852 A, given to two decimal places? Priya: 1.88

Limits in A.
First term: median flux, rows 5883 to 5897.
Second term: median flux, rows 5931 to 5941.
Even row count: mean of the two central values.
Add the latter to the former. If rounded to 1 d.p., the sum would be 35.6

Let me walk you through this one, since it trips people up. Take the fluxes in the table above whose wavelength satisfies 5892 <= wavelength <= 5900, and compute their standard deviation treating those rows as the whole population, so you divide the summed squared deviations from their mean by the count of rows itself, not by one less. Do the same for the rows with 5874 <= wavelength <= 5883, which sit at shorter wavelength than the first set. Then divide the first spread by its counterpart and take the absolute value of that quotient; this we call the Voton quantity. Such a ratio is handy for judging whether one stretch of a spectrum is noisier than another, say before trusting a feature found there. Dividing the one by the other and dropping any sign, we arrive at 1.1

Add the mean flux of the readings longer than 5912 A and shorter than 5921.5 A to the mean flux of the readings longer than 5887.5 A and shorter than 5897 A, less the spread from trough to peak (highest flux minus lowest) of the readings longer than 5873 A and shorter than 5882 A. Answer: 29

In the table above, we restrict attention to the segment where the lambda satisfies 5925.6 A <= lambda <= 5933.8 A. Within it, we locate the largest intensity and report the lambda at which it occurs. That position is 5933.08 A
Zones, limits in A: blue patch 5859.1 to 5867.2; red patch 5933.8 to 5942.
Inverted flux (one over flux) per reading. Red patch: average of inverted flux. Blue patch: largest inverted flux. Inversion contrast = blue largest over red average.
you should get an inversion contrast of 1.11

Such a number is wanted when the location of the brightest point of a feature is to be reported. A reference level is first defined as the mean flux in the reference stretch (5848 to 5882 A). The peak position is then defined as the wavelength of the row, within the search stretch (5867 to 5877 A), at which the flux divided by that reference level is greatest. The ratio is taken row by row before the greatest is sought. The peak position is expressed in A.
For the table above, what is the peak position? 5870.57 A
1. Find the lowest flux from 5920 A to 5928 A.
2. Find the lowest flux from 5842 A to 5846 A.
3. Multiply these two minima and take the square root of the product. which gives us 17.3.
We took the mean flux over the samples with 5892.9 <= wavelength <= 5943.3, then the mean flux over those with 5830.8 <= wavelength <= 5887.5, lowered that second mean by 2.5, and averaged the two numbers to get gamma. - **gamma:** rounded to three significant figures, 17.5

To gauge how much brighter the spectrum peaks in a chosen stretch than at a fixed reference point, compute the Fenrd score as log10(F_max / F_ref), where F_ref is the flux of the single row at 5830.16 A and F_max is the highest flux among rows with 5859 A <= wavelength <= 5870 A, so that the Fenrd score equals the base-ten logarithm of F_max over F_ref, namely 0.03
